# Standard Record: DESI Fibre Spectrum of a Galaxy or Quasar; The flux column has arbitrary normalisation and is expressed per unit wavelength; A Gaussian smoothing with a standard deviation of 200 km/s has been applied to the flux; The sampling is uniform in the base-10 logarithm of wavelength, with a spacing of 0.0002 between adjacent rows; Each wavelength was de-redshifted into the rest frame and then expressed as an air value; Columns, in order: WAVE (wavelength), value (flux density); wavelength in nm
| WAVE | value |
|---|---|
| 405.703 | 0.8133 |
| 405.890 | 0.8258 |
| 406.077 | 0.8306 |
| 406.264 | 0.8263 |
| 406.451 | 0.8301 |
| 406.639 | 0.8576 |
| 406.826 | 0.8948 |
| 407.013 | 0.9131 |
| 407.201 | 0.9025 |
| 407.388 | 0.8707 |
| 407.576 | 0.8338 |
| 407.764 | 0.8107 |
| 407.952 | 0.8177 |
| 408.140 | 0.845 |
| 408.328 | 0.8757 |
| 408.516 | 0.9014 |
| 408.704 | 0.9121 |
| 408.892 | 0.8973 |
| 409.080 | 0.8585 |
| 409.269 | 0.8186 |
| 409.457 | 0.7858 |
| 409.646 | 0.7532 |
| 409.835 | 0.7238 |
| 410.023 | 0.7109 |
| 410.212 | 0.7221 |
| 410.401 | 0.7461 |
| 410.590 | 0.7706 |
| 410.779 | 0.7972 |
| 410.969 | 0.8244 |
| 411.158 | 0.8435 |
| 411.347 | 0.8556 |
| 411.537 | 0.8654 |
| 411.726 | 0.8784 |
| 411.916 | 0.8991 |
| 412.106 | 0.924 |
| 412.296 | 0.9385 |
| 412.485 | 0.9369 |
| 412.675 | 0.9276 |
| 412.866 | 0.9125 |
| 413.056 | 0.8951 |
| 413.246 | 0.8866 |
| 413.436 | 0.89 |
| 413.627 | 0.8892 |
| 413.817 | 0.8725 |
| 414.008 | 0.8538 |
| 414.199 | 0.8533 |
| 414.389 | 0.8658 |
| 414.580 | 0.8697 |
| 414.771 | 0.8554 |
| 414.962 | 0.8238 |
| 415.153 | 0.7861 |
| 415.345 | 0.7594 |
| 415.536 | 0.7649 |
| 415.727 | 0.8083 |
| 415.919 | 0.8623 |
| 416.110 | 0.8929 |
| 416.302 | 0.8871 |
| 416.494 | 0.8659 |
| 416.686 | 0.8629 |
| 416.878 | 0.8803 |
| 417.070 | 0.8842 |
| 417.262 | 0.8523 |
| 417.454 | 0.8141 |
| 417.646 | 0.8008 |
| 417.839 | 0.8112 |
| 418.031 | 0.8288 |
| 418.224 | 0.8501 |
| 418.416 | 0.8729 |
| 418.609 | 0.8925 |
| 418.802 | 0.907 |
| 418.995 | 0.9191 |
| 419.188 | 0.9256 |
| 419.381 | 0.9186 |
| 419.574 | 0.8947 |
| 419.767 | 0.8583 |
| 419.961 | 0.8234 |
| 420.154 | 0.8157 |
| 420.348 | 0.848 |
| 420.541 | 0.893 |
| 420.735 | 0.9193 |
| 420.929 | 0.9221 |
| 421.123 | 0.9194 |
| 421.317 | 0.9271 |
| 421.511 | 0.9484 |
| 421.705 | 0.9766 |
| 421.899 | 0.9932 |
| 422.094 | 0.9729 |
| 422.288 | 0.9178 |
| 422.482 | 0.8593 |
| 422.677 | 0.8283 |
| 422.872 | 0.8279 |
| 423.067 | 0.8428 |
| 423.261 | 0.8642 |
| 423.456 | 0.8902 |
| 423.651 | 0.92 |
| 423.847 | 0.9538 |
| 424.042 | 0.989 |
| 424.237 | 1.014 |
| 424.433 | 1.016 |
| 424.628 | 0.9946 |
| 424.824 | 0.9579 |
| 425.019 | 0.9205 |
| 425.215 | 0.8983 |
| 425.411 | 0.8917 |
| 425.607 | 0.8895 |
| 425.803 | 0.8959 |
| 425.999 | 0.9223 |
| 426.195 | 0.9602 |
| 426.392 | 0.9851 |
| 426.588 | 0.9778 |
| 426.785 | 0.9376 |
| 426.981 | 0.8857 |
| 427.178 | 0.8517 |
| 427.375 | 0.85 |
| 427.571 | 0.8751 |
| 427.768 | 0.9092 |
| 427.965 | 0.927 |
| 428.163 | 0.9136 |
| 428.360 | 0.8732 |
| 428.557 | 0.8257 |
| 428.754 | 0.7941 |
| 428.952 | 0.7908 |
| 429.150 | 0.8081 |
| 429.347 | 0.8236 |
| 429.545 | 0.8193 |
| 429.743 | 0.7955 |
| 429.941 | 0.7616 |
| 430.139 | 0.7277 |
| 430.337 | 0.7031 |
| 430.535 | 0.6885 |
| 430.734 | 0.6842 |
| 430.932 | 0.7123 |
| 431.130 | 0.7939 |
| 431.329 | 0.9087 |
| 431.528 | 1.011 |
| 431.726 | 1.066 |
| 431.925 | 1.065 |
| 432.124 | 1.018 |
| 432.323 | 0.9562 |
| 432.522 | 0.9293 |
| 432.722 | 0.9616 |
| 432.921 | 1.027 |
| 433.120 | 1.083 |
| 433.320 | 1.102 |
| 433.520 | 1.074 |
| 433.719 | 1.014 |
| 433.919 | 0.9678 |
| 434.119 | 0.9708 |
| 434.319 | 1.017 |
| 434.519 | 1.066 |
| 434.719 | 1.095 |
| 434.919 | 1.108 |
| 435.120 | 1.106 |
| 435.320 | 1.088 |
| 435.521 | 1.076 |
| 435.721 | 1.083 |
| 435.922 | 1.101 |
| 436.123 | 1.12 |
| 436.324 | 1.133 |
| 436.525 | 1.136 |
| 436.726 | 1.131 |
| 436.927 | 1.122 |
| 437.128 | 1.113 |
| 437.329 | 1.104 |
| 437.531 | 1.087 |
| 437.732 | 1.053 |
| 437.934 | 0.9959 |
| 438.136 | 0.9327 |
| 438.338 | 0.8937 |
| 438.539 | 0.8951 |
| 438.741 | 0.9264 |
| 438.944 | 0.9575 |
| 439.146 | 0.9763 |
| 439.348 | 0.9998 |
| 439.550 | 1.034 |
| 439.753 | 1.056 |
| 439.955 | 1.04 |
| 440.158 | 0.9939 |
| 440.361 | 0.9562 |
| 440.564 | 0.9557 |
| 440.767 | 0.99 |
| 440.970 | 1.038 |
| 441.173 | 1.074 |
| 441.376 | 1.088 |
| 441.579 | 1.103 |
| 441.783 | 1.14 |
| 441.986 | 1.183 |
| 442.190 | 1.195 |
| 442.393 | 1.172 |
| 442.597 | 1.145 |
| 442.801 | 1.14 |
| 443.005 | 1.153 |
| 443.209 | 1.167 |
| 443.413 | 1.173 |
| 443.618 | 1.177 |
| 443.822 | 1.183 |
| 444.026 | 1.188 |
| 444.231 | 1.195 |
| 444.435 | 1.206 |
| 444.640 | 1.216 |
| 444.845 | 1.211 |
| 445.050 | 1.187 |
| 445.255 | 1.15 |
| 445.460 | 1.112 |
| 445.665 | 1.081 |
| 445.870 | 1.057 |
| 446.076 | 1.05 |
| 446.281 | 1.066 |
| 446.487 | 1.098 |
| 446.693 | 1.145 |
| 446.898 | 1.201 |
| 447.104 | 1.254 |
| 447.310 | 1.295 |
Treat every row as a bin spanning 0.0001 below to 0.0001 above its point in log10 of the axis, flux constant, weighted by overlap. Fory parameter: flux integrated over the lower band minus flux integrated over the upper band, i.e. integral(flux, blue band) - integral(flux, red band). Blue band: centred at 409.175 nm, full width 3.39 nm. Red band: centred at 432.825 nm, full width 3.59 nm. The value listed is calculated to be -0.85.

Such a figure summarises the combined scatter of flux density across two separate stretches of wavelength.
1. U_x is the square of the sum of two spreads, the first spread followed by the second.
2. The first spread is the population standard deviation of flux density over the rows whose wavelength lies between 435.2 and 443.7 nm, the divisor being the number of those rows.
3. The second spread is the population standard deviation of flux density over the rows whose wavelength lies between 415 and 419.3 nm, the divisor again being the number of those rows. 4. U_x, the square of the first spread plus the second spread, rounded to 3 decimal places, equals 0.017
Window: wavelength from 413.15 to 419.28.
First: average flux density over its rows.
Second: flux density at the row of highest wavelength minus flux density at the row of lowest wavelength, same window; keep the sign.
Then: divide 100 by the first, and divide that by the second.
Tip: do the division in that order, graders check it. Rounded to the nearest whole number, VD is 2996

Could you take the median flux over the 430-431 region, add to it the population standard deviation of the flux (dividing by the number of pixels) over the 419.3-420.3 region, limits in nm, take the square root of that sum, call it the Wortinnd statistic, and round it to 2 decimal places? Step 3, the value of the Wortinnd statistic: 0.86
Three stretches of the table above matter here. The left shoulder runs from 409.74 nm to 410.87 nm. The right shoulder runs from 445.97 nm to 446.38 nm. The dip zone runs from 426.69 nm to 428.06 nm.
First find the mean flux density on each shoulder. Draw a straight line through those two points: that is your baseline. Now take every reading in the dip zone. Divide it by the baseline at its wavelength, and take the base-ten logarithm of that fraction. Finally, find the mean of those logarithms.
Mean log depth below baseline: 0.00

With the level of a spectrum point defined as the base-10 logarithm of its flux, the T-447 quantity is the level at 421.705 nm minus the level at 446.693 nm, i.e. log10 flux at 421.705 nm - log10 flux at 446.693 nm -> -0.07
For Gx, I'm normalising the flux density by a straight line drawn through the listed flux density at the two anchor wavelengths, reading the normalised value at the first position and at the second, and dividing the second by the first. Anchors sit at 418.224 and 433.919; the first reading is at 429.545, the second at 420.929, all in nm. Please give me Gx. 1.21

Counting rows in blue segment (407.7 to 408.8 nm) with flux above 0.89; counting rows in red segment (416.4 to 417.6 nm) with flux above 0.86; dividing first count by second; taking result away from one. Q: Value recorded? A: 0.50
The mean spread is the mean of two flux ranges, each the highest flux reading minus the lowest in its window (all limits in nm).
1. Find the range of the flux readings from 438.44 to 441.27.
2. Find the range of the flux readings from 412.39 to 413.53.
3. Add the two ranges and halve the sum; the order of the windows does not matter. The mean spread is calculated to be 0.115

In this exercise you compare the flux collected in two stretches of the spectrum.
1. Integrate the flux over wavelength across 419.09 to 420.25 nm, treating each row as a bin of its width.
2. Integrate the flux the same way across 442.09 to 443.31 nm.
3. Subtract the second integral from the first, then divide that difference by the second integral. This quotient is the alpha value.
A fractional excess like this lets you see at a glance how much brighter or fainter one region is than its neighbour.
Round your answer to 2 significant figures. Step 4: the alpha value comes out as -0.29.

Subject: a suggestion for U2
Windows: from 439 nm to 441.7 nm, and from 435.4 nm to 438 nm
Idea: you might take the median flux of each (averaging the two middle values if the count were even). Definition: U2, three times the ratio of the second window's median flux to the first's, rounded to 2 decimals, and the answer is 3.20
